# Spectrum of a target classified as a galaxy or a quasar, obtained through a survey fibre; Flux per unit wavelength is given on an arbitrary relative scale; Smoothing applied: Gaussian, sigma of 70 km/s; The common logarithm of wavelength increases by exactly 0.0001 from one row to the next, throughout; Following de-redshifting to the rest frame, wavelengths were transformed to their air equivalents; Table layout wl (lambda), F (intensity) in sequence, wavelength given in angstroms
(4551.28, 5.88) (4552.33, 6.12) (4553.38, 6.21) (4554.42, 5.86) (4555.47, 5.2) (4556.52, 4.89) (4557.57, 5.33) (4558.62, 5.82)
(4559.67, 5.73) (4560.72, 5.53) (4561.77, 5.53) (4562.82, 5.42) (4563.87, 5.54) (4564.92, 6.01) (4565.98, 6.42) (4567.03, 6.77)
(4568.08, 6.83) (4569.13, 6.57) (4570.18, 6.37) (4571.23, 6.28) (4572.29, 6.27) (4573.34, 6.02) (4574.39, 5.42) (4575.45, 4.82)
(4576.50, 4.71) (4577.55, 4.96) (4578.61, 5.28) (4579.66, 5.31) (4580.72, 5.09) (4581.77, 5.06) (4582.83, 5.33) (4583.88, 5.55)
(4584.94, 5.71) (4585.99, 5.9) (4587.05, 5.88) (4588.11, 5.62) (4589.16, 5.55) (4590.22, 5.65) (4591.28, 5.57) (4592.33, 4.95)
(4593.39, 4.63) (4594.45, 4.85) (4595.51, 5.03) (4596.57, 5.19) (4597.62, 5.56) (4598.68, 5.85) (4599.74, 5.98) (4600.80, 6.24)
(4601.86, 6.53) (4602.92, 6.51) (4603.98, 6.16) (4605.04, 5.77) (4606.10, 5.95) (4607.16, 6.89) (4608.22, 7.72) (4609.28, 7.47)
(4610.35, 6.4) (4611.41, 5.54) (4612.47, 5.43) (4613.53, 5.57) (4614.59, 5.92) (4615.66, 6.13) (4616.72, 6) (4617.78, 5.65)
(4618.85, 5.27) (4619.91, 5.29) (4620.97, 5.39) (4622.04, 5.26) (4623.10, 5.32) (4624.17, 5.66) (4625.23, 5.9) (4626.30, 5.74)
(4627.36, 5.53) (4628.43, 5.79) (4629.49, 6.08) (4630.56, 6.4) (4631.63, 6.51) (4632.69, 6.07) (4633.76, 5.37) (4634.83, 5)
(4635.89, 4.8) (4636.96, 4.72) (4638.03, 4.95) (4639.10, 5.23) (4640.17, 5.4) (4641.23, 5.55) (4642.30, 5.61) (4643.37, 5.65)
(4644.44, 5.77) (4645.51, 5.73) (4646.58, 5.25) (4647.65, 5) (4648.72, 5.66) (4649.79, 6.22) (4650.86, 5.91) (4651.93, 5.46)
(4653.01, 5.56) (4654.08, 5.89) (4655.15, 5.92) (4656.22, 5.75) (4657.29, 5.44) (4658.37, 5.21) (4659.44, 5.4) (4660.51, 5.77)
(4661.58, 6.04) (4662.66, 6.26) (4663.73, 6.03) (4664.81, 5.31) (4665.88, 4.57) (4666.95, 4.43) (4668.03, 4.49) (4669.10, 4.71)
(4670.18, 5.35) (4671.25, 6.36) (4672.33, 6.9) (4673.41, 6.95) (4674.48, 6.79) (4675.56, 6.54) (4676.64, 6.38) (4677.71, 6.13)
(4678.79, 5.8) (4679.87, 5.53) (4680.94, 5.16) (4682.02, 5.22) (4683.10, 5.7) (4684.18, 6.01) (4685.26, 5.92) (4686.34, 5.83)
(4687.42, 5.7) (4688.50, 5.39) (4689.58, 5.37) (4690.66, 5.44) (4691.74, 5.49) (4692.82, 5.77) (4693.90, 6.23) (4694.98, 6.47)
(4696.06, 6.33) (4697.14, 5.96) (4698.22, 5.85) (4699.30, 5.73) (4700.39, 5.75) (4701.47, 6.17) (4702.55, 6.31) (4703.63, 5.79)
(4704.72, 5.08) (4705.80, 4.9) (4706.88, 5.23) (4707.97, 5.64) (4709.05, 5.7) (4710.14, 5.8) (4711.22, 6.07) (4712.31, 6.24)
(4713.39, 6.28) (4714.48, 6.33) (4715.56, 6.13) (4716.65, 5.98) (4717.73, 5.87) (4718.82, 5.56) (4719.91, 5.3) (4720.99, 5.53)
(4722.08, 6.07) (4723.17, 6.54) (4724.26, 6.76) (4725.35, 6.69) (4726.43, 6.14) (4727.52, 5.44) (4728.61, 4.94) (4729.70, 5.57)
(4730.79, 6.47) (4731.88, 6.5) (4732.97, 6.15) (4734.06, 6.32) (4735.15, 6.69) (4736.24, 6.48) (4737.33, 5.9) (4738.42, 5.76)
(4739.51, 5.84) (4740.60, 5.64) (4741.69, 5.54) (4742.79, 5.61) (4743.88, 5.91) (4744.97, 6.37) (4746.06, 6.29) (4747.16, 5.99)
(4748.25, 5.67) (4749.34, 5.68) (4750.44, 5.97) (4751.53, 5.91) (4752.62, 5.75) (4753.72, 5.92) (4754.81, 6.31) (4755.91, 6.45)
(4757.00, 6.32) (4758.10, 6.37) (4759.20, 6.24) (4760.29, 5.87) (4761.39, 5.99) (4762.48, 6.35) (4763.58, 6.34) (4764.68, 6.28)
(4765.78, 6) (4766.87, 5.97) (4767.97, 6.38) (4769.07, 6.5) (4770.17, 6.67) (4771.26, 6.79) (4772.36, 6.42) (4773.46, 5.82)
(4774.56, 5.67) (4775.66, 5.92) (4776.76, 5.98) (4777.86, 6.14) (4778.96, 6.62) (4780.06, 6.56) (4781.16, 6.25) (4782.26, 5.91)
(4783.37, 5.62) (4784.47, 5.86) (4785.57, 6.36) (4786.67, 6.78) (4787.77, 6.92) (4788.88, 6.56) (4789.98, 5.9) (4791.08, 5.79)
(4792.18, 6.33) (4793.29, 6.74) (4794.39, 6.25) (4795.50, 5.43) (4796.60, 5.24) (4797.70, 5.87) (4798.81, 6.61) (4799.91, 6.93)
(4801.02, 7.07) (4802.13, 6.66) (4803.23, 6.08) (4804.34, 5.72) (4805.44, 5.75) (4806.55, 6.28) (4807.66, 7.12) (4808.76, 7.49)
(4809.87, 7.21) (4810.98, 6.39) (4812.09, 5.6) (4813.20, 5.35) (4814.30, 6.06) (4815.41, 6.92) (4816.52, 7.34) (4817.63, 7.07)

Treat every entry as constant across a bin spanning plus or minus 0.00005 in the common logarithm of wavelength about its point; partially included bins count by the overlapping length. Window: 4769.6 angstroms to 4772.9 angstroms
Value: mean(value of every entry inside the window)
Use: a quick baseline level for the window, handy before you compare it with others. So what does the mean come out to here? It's 6.6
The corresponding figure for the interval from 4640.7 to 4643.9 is 5.6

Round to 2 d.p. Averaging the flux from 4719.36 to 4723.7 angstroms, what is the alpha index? 5.86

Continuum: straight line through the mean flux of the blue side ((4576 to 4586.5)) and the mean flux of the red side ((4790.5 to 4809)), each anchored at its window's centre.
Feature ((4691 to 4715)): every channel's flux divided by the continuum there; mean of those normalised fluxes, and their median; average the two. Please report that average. 1.00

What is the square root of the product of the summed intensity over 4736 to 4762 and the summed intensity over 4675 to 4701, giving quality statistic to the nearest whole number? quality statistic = 142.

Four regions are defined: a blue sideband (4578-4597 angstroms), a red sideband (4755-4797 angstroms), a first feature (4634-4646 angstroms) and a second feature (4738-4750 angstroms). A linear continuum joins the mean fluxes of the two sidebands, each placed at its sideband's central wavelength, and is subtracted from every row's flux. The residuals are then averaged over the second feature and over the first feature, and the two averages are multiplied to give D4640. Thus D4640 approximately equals 0.056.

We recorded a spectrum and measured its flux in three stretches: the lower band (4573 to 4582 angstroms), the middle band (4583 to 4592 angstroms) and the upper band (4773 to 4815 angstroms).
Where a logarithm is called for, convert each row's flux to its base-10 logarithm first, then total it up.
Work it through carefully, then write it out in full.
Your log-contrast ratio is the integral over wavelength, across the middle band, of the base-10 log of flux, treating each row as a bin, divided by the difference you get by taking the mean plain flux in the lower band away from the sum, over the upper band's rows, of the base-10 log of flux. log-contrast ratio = 0.3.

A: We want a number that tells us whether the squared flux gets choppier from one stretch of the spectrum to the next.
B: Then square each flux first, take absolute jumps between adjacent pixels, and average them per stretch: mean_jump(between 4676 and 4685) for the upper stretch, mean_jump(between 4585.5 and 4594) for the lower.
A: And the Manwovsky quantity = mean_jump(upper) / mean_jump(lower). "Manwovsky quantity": 1.5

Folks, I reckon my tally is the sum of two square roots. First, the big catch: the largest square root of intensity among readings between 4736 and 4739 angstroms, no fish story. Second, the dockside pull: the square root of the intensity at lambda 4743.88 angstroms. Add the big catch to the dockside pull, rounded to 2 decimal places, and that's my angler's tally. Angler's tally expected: 4.98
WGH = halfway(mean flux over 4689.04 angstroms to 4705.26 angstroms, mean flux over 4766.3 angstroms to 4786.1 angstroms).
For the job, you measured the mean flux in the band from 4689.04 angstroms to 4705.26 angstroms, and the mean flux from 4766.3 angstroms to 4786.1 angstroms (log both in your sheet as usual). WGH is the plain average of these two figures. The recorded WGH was 6.02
